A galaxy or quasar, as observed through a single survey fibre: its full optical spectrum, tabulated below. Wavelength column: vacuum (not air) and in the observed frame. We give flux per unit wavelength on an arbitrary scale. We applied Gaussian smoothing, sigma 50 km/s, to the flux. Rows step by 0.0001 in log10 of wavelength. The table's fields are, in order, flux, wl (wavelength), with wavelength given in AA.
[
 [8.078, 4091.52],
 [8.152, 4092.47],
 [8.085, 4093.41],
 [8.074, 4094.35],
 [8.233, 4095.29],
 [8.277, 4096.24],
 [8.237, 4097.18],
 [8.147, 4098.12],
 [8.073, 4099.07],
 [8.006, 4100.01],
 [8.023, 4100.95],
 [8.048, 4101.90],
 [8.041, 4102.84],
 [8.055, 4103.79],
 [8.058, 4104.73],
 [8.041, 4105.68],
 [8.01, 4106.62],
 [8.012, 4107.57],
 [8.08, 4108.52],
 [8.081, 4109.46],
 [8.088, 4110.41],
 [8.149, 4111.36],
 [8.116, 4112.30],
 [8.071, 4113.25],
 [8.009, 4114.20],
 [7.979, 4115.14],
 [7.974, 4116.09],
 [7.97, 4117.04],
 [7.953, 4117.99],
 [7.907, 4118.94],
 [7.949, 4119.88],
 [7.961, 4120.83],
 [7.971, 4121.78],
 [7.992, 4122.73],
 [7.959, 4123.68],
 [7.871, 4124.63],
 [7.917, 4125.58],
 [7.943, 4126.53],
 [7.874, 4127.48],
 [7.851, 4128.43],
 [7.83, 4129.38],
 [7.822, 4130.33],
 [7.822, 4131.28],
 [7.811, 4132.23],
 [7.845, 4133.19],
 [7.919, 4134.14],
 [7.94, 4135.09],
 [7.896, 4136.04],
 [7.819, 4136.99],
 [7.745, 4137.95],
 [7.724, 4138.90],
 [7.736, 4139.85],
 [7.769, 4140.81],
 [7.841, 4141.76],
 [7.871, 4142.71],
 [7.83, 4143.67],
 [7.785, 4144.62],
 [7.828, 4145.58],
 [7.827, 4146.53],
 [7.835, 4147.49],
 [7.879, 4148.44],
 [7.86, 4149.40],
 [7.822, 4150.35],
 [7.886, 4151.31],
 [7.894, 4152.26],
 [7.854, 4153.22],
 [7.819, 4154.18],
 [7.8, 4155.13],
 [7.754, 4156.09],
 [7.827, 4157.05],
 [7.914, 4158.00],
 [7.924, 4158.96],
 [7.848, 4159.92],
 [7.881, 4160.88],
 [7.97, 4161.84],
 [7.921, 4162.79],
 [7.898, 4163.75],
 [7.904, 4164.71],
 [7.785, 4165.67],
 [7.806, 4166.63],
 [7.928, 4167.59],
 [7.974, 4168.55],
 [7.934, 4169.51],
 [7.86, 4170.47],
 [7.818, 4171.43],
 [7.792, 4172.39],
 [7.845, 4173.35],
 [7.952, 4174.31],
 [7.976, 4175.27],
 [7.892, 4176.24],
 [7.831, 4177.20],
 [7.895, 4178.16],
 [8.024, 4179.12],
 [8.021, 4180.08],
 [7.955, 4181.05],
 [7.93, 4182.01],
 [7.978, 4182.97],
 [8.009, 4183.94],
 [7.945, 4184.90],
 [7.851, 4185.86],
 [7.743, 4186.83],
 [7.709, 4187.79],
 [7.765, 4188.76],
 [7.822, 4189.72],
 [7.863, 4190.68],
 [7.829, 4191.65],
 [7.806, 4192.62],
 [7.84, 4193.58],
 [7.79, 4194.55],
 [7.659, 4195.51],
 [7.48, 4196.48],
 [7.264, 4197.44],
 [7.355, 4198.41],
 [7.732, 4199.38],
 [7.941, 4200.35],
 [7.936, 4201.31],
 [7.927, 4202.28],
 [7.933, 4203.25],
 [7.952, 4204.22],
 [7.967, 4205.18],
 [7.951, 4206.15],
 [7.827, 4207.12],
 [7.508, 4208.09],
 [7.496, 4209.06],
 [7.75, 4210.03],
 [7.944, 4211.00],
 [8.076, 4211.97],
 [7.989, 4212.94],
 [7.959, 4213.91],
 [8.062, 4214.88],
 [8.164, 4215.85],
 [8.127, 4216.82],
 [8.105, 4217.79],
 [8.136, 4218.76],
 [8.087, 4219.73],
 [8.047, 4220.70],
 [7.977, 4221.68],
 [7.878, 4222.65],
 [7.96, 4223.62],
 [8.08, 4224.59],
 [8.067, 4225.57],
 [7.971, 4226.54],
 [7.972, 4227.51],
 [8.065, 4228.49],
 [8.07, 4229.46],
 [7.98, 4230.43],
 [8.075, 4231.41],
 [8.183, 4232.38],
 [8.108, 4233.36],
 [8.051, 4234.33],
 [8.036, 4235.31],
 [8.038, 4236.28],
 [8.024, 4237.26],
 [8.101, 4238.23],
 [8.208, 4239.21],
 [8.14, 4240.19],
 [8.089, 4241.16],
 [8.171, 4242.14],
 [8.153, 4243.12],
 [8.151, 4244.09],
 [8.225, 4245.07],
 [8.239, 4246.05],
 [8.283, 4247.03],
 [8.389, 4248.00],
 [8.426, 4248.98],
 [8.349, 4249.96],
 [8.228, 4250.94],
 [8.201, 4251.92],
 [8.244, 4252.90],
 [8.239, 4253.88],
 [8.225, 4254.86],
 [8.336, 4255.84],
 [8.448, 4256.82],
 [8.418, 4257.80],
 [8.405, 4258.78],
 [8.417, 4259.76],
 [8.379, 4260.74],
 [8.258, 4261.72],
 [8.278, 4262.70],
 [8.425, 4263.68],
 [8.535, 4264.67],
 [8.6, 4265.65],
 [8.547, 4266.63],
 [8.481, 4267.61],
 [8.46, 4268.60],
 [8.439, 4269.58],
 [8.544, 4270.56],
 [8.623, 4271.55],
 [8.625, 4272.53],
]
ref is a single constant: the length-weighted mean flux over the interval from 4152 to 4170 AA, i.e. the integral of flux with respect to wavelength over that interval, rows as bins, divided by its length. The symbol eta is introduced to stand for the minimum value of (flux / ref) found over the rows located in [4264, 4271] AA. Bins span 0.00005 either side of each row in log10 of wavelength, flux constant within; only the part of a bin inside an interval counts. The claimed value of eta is 1.07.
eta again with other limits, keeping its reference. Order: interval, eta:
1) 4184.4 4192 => 0.98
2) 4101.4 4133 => 0.99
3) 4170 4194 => 0.98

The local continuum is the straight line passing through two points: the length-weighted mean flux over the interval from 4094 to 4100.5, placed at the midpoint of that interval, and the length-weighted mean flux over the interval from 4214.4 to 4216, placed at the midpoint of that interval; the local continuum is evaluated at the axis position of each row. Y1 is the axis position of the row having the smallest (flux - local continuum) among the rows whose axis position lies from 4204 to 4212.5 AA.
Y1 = 4209.06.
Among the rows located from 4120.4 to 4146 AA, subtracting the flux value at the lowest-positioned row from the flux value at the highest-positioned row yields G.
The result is -0.13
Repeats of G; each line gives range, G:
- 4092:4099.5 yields -0.08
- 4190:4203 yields 0.06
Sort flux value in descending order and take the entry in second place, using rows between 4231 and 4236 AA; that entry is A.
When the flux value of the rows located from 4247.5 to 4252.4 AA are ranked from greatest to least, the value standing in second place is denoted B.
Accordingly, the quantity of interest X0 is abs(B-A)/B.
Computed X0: 0.033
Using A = 8.108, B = 8.389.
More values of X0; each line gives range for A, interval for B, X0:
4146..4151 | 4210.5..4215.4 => 0.025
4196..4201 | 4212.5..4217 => 0.049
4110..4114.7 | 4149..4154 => 0.029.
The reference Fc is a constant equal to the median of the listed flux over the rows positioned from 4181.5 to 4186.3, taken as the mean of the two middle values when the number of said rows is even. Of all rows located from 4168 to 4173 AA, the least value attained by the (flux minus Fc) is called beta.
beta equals -0.15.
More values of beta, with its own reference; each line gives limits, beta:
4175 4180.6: -0.11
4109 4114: 0.13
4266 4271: 0.49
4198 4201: -0.59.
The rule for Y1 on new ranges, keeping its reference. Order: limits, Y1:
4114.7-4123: 4118.94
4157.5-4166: 4165.67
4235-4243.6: 4237.26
